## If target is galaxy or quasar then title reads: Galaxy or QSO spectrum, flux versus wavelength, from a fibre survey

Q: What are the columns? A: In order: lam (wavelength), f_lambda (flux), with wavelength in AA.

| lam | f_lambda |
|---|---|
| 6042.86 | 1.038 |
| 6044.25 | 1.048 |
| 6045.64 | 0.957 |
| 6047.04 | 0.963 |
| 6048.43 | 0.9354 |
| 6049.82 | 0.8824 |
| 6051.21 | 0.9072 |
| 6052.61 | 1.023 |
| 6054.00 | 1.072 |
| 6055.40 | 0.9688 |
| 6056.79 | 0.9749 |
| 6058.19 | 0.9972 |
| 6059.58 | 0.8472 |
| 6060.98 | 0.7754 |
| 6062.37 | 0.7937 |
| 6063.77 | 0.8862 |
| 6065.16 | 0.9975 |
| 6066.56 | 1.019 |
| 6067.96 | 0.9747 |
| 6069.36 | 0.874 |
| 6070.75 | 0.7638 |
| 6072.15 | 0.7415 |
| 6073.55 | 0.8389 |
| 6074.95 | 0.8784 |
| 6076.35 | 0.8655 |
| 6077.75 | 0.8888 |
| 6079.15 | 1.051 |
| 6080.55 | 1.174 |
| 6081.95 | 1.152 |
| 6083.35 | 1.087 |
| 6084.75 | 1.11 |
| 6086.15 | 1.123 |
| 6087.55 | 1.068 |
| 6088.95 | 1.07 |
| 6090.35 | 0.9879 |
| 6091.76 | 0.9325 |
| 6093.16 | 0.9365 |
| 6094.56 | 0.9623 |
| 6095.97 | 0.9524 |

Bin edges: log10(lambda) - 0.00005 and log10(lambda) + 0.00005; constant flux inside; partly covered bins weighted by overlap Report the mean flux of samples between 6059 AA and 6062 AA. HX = 0.81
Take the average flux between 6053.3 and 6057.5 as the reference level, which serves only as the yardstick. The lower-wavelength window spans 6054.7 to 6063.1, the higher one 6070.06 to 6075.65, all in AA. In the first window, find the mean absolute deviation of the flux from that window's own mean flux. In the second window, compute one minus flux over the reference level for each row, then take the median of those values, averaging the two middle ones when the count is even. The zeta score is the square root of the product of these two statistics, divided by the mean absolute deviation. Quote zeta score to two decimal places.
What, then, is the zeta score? 1.52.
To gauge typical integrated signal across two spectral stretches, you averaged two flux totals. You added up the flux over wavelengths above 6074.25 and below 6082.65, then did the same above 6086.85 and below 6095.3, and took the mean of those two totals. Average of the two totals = 5.98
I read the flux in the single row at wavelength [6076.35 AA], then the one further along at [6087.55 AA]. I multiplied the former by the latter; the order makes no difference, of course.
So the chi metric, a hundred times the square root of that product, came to 96.1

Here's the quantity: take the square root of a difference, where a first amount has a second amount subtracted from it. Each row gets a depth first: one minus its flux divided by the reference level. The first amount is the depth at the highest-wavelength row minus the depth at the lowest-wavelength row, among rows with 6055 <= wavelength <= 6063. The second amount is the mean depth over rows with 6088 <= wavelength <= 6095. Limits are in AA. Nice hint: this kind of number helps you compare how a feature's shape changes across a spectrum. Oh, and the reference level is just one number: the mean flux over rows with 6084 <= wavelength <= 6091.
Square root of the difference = 0.28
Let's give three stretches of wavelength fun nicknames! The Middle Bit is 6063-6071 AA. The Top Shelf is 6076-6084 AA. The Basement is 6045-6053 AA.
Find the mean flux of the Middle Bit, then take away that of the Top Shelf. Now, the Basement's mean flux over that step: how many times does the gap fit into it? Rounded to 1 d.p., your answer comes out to -8.1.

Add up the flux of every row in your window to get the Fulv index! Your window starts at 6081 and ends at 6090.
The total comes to 6.6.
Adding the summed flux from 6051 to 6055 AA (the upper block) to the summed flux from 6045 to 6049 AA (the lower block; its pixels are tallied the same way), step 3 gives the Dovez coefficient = 5.86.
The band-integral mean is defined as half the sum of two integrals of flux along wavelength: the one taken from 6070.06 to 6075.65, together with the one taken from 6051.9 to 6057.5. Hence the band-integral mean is 5.07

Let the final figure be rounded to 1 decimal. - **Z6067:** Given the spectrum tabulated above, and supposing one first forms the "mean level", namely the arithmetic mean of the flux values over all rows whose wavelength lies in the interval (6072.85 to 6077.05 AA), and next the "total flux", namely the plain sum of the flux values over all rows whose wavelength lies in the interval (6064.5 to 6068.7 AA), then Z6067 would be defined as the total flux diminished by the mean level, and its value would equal 2.1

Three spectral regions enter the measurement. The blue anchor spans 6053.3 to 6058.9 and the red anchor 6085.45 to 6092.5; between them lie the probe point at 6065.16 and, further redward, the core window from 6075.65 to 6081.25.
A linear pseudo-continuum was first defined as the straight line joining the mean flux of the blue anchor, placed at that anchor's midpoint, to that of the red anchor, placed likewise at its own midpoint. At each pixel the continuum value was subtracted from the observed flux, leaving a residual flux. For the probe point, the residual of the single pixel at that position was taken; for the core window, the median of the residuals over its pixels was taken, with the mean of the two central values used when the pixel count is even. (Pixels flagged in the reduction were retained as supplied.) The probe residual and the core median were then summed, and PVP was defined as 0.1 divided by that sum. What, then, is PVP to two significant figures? -1.4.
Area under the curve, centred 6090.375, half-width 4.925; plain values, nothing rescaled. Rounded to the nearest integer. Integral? 10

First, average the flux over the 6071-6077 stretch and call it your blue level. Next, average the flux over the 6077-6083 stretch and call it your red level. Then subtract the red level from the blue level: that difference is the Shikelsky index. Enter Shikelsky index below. -0.24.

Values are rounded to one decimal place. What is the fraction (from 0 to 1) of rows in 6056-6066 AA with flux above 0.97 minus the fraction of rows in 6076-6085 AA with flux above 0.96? -0.3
